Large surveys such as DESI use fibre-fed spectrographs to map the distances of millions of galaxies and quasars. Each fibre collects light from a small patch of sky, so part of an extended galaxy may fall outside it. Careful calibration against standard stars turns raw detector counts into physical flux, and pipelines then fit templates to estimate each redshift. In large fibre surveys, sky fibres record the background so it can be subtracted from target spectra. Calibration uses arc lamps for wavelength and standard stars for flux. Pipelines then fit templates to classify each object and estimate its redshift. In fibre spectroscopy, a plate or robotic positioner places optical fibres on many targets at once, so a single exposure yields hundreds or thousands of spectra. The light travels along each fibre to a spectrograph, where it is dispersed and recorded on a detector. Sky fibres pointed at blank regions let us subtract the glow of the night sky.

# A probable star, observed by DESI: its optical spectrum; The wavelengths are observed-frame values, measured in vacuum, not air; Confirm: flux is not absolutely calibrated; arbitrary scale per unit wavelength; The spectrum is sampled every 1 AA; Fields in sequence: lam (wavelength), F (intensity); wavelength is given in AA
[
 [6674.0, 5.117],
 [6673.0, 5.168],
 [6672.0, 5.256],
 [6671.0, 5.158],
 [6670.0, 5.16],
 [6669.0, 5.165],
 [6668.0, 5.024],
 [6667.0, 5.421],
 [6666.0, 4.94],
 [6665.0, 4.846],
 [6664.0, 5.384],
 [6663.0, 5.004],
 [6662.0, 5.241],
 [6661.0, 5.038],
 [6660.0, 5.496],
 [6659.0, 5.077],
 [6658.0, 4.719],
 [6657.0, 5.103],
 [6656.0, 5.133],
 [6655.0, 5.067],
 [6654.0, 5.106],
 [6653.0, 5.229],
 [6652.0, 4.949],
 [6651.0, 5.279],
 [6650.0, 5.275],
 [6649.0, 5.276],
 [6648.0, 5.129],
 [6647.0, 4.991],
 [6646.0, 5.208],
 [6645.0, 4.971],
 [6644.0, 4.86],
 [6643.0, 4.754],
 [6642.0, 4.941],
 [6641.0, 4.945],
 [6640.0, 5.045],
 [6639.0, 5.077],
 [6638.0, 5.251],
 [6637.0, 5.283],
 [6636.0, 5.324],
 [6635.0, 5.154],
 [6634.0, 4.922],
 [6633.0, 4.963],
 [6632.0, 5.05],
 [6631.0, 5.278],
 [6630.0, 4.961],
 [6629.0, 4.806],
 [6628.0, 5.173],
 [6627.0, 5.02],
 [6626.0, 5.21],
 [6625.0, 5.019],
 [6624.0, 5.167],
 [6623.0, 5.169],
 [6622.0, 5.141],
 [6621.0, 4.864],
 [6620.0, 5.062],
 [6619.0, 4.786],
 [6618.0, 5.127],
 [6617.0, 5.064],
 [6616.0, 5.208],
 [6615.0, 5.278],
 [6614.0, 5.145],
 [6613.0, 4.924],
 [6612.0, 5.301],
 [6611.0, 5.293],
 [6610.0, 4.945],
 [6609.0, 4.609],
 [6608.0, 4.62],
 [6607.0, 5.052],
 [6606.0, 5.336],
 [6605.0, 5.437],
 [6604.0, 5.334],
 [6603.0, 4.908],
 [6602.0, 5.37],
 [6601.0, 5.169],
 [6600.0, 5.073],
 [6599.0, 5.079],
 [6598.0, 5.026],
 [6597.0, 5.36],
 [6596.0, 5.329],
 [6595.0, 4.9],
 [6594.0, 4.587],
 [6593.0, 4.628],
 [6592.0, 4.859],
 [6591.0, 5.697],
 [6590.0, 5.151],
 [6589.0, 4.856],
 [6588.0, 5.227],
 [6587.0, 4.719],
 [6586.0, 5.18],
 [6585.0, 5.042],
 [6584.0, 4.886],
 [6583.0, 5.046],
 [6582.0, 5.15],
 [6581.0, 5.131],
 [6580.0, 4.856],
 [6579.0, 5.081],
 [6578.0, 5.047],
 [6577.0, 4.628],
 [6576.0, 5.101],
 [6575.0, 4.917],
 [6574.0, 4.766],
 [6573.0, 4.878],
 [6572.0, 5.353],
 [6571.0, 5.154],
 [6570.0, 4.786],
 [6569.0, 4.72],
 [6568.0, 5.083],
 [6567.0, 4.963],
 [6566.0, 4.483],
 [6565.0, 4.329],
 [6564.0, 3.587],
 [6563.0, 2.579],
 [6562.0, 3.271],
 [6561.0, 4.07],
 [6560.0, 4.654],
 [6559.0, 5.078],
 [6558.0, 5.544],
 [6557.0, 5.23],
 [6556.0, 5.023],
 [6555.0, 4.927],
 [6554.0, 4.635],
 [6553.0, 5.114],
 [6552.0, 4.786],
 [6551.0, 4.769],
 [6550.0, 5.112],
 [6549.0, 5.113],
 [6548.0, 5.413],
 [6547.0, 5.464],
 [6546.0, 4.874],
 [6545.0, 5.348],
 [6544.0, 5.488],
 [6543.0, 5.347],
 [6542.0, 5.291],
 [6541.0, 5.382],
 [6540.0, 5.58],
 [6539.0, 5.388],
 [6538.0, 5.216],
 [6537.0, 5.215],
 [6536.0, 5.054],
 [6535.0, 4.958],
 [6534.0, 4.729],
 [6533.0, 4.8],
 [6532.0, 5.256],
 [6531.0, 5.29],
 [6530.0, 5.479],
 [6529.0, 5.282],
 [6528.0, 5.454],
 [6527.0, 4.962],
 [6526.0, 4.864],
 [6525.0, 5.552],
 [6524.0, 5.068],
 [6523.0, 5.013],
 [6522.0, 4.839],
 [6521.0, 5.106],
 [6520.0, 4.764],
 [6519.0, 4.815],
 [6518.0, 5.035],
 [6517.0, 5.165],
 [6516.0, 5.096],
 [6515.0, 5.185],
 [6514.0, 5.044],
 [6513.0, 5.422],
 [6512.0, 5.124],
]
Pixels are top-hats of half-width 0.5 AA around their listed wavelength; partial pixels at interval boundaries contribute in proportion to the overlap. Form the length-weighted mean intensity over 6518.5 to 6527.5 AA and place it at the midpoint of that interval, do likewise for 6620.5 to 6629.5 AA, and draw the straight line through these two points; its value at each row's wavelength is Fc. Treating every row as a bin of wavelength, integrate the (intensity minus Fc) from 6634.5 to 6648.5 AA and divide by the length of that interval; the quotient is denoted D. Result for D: -0.007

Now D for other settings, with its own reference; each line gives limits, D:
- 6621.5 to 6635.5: 0.008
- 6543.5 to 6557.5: 0.077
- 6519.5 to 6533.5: 0.123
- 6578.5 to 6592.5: 0.025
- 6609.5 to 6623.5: 0.036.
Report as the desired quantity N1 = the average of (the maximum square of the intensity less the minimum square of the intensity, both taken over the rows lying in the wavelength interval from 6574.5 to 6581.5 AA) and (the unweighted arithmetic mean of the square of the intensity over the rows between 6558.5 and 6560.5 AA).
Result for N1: 14.3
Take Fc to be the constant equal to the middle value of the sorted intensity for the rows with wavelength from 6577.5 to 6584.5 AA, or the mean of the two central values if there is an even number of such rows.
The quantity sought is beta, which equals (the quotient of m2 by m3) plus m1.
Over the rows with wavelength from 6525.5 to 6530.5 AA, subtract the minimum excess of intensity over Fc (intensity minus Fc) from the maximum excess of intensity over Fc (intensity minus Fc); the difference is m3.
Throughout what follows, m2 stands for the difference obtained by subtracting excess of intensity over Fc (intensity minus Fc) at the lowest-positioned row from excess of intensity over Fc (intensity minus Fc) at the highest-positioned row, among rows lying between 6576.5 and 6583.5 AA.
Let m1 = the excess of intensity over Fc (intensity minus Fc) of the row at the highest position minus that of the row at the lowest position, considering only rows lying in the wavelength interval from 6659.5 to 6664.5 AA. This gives 0.6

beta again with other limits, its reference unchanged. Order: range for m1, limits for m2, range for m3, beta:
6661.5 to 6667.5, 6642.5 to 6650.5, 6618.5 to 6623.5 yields 1.5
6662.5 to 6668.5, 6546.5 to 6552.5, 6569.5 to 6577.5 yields -0.9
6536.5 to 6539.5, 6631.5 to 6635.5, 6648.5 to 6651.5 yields 26.2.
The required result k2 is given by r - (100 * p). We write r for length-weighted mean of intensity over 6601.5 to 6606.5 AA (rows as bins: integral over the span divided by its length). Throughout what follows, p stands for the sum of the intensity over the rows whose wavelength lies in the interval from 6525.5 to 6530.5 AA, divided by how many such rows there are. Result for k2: -516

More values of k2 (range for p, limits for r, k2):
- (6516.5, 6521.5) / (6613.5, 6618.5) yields -493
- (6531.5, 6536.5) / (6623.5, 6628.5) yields -491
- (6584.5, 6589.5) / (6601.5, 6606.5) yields -495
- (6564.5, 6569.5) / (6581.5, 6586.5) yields -466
